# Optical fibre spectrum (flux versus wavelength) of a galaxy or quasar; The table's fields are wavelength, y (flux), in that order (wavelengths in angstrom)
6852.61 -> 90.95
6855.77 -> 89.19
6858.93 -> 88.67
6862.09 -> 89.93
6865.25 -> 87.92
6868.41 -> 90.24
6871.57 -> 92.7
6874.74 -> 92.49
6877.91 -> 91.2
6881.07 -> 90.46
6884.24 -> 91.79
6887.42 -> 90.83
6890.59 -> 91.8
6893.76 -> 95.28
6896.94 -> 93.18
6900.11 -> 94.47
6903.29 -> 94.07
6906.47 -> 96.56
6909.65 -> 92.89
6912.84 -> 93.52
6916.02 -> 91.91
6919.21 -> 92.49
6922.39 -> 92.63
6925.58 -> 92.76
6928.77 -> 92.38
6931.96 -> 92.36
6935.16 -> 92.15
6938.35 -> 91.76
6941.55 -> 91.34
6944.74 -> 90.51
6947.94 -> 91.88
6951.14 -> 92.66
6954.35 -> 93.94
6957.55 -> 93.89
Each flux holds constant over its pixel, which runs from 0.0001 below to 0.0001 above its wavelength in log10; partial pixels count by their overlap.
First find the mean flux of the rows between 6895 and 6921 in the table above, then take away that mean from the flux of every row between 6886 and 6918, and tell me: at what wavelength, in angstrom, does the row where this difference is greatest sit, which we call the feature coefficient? 6906.47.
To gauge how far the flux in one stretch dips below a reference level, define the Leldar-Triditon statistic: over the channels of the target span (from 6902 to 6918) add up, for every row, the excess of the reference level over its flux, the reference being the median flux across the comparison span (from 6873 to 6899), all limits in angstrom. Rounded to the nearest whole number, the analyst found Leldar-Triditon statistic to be -10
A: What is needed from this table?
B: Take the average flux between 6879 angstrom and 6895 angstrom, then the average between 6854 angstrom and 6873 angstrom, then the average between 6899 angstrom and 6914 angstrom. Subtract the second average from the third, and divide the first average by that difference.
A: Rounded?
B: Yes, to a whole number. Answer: 20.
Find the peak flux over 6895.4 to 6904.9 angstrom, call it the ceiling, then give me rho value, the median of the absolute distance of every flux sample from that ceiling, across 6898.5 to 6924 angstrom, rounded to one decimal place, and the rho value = 1.7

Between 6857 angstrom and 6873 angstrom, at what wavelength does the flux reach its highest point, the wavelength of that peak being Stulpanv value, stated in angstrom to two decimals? 6871.57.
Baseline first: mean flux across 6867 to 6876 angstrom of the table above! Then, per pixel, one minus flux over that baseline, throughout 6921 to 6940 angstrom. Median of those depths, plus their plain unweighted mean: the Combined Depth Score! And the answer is -0.012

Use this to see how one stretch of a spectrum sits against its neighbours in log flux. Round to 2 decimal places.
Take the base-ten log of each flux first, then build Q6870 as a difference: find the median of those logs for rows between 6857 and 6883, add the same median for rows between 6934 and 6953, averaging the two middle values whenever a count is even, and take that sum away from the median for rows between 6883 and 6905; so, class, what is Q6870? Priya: -1.95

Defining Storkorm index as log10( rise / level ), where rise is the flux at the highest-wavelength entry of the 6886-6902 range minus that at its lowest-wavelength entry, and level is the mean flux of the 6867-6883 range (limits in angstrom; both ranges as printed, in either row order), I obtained -1.4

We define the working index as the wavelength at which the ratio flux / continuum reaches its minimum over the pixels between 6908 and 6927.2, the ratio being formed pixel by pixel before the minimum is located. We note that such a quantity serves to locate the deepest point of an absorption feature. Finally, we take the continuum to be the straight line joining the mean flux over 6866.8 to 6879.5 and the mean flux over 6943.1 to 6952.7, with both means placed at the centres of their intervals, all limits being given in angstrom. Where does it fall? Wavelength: 6916.02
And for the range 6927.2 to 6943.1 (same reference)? 6941.55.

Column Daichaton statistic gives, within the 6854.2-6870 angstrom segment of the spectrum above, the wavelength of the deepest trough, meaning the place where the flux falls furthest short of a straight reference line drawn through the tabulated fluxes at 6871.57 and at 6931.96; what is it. 6865.25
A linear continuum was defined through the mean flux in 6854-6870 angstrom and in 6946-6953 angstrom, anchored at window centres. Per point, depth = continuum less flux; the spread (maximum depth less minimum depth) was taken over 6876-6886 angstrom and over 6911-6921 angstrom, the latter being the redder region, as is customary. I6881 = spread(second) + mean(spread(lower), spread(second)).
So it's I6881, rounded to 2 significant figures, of 3.2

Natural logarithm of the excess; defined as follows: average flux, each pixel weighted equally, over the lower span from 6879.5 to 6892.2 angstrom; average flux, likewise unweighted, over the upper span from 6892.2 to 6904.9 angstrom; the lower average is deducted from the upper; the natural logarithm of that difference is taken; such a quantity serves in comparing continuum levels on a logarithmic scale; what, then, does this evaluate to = 1.11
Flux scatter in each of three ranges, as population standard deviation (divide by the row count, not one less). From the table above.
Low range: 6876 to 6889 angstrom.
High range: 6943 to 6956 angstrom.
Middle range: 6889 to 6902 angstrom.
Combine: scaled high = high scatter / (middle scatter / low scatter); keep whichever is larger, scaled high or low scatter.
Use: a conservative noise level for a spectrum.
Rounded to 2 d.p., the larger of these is 0.49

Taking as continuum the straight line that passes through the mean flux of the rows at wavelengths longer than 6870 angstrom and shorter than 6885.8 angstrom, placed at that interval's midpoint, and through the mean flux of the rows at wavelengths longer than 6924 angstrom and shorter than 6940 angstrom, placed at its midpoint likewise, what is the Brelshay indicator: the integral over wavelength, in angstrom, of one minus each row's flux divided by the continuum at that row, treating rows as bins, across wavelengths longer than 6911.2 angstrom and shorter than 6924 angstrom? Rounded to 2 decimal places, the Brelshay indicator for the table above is -0.07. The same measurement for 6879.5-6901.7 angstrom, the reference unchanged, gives -0.17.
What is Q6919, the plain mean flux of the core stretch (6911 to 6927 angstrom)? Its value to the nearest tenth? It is 92.7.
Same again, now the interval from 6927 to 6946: 91.8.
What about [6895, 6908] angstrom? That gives 94.6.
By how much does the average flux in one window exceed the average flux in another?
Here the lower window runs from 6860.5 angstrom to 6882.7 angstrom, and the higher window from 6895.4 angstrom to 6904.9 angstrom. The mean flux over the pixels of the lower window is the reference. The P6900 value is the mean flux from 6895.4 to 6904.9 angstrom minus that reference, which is 3.2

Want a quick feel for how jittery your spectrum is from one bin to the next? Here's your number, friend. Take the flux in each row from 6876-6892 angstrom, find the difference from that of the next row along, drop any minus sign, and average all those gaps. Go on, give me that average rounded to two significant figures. 1.0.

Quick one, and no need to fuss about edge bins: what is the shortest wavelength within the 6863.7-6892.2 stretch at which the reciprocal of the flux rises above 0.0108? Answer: 6865.25 angstrom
